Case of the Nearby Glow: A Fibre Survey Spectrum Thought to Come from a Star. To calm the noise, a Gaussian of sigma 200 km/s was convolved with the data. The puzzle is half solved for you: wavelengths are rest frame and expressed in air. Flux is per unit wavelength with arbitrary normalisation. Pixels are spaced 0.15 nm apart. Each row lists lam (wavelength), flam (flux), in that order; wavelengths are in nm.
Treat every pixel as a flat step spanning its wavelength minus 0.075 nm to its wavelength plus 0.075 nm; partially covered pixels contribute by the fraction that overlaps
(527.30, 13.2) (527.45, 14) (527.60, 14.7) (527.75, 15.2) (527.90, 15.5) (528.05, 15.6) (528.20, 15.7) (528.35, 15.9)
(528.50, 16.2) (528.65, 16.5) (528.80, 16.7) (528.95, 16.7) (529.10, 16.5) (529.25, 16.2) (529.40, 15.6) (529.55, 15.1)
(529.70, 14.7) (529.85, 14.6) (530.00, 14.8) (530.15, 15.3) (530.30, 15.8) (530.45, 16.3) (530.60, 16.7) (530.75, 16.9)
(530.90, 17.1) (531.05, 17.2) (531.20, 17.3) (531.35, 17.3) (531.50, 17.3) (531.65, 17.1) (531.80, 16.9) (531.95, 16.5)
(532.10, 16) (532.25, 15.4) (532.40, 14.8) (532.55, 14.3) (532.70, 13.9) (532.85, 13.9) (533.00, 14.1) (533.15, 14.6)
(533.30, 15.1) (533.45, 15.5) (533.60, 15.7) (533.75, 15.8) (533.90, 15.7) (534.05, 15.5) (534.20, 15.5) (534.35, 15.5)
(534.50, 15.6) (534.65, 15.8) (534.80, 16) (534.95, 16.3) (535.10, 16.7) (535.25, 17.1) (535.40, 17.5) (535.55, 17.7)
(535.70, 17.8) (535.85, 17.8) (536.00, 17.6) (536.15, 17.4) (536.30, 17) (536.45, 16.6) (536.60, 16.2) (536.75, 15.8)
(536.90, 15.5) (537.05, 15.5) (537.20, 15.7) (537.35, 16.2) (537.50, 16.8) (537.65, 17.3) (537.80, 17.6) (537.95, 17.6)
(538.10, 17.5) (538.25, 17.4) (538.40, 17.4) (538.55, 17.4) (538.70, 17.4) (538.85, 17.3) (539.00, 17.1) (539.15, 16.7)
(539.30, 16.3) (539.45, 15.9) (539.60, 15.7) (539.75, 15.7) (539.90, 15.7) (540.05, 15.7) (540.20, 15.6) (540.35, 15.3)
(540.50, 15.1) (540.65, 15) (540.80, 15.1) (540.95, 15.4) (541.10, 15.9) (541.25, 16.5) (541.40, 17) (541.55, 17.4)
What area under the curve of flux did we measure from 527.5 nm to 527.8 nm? 4.5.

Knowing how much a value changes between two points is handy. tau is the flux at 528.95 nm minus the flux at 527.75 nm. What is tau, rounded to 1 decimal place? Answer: 1.5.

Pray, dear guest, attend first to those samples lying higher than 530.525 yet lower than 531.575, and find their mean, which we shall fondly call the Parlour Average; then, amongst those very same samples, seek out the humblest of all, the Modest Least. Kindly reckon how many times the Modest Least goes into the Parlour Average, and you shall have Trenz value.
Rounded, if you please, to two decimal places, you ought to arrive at 1.02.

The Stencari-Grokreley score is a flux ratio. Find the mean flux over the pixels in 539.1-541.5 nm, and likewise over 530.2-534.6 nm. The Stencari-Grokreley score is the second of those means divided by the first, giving 1.00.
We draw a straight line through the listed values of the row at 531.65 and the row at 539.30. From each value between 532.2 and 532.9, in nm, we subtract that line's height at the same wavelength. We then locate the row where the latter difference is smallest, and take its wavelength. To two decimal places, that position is 532.70 nm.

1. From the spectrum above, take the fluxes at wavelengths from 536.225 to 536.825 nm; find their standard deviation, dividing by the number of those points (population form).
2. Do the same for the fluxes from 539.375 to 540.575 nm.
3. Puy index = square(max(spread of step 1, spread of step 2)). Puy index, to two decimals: 0.20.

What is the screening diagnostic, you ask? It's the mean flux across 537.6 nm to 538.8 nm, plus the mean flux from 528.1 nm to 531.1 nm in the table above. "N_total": 33.5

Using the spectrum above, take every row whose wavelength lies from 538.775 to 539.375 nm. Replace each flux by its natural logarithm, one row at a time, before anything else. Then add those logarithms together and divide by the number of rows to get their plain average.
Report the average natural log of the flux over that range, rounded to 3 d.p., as 2.824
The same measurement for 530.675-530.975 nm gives 2.833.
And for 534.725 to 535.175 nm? 2.793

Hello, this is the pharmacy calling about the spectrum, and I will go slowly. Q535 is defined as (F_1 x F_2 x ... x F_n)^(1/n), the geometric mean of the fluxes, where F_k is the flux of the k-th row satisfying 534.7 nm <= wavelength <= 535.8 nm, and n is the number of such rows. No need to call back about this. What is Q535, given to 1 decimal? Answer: 17.0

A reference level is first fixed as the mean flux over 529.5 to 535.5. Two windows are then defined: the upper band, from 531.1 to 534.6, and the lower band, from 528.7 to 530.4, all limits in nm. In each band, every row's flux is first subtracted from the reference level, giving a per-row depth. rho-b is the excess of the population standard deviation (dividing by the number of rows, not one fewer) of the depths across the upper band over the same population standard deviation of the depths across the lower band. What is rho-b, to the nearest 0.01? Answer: 0.29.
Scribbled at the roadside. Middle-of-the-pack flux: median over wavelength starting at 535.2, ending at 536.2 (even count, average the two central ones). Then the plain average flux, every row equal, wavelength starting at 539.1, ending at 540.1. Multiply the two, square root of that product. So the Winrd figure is 16.8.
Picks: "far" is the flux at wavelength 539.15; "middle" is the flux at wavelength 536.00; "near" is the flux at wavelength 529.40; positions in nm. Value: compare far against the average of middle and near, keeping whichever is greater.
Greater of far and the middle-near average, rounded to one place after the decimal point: 16.7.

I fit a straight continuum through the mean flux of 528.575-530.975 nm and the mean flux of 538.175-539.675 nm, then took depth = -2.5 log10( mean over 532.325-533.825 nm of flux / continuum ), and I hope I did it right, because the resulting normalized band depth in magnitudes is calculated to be 0.106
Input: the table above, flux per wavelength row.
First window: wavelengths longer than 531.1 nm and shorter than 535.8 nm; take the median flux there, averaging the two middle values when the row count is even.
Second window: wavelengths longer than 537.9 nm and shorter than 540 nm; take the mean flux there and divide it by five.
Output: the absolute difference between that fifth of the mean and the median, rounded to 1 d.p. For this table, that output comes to 12.4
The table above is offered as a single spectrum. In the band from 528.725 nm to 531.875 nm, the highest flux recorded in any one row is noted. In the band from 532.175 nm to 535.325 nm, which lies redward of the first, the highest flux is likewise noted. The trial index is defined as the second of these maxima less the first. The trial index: -0.20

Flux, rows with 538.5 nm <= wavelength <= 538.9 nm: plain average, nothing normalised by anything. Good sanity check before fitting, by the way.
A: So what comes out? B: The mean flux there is 17.4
